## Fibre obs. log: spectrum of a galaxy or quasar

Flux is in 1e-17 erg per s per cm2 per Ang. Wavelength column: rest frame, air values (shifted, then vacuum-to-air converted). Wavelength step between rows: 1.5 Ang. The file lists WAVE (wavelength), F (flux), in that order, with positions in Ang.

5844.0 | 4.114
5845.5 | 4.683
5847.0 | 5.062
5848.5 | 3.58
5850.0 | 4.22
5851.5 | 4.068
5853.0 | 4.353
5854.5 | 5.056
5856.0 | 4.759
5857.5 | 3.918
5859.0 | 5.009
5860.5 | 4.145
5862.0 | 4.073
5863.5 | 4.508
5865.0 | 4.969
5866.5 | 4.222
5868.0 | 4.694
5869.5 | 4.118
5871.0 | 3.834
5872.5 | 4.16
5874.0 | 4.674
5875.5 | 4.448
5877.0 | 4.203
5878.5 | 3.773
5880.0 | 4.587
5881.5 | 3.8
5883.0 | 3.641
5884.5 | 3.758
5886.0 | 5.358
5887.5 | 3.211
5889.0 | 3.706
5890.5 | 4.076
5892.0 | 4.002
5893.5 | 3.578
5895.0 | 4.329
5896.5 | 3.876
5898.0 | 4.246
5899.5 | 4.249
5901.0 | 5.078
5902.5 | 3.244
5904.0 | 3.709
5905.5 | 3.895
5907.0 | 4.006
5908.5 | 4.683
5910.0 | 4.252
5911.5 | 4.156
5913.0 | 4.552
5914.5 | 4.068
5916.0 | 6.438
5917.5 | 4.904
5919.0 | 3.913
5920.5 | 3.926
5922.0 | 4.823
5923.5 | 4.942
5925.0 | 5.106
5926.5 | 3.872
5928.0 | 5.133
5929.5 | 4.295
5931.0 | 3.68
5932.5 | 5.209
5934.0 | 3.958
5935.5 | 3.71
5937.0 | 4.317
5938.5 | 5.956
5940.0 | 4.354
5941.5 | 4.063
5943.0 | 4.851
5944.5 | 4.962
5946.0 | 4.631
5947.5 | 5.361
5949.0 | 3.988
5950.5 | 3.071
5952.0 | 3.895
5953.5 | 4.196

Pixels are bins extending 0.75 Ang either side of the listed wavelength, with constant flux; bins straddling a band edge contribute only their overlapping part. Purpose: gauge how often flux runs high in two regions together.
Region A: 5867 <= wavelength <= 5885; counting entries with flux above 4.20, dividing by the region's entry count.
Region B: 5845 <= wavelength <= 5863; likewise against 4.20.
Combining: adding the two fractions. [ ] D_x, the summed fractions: 1.00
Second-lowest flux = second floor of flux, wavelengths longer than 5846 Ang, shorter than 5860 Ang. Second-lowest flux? 3.918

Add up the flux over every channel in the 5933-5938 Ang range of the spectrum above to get 12.0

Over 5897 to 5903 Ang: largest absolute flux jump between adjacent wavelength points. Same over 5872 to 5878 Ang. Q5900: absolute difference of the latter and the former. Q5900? 1.3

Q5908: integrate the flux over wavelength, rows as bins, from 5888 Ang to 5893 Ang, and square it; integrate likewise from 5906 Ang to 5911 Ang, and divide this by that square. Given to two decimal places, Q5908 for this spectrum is 0.06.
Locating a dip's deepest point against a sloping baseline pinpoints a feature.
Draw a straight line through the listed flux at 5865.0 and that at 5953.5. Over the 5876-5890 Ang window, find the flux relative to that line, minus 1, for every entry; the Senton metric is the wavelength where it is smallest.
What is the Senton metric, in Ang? 5887.5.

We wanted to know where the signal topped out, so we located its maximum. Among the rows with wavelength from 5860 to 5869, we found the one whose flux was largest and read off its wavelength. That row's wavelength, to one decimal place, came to 5865.0 Ang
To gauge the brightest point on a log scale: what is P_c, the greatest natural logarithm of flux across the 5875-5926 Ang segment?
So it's 1.86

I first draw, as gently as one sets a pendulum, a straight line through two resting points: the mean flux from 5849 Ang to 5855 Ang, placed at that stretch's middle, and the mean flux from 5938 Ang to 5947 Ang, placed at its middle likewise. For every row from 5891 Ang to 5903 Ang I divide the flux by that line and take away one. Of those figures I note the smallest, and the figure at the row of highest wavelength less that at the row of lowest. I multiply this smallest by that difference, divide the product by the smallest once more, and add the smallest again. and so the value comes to -0.47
